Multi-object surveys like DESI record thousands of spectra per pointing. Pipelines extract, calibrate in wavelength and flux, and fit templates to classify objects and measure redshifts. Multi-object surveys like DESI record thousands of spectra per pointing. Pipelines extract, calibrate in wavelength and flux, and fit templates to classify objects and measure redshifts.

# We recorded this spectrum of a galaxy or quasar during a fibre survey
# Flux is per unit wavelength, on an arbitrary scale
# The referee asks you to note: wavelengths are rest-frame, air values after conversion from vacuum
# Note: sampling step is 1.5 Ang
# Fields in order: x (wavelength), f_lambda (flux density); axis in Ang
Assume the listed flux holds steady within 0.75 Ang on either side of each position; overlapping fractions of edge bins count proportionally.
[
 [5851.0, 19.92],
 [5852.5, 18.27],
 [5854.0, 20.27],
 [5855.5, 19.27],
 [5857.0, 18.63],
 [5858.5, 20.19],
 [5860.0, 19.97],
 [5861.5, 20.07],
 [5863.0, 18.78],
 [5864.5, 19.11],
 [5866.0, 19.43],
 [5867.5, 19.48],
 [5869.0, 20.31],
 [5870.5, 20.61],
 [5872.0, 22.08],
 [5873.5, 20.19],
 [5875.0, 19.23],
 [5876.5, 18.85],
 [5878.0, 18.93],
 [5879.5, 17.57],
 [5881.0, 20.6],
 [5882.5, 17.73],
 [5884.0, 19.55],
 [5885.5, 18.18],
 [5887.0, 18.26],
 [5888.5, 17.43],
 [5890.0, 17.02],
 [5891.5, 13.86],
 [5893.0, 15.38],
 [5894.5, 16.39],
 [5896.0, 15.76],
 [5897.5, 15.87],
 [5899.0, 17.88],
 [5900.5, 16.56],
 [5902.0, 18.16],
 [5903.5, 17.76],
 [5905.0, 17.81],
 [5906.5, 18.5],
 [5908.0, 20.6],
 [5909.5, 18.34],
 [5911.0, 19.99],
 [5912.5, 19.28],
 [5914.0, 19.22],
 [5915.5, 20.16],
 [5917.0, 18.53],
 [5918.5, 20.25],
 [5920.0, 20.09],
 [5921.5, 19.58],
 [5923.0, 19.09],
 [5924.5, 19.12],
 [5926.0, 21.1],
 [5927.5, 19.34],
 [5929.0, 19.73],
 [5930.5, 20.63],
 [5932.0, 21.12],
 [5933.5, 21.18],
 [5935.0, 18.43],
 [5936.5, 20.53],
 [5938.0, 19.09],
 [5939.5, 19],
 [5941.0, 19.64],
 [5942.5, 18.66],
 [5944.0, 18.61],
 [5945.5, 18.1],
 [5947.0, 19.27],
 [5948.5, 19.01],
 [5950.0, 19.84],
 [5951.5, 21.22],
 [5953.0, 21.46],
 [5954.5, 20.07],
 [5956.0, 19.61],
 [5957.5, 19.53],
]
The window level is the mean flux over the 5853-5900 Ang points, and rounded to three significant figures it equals 18.6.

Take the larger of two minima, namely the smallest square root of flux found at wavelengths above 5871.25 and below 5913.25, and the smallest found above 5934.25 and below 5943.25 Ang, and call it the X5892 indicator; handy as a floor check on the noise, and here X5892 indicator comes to 4.29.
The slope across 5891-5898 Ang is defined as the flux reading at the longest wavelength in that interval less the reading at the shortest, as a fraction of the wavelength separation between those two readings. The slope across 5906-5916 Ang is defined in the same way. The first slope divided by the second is 1.8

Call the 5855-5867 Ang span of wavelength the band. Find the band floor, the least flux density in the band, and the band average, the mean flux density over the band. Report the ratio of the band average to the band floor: 1.04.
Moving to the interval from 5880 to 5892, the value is 1.29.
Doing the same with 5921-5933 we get 1.05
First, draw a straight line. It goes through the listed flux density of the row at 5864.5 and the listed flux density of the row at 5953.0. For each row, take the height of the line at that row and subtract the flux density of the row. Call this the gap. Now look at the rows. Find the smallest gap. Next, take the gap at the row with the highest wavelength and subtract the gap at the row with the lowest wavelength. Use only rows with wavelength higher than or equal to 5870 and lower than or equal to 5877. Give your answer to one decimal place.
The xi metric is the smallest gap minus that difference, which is -4.7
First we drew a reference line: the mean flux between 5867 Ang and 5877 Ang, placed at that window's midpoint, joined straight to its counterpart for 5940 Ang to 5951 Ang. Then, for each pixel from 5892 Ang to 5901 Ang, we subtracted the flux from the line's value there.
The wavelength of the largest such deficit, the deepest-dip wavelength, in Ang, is 5893.0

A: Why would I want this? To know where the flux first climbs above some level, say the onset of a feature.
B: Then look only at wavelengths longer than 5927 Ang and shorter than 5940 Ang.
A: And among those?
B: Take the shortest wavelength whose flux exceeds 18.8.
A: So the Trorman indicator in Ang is 5927.5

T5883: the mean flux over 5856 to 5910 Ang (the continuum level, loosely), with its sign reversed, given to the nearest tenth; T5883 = -18.5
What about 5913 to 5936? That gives -19.8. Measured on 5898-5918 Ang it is -18.7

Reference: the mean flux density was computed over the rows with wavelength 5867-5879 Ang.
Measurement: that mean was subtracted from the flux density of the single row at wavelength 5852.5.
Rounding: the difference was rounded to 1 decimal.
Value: -1.7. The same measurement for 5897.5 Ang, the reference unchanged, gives -4.1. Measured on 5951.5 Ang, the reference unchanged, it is 1.3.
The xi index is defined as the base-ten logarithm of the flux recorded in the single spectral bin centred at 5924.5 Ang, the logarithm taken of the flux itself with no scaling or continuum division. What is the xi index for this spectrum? 1.28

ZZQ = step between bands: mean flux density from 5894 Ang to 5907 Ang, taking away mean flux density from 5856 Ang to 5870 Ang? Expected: -2.4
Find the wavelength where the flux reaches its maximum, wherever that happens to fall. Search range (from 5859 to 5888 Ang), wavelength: 5872.0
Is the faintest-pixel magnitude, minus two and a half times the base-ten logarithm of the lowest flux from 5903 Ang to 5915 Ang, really -3.12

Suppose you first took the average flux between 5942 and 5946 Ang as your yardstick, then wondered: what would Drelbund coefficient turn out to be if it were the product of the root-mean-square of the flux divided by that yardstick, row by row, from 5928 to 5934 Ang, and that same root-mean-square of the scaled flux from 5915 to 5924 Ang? 1.19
